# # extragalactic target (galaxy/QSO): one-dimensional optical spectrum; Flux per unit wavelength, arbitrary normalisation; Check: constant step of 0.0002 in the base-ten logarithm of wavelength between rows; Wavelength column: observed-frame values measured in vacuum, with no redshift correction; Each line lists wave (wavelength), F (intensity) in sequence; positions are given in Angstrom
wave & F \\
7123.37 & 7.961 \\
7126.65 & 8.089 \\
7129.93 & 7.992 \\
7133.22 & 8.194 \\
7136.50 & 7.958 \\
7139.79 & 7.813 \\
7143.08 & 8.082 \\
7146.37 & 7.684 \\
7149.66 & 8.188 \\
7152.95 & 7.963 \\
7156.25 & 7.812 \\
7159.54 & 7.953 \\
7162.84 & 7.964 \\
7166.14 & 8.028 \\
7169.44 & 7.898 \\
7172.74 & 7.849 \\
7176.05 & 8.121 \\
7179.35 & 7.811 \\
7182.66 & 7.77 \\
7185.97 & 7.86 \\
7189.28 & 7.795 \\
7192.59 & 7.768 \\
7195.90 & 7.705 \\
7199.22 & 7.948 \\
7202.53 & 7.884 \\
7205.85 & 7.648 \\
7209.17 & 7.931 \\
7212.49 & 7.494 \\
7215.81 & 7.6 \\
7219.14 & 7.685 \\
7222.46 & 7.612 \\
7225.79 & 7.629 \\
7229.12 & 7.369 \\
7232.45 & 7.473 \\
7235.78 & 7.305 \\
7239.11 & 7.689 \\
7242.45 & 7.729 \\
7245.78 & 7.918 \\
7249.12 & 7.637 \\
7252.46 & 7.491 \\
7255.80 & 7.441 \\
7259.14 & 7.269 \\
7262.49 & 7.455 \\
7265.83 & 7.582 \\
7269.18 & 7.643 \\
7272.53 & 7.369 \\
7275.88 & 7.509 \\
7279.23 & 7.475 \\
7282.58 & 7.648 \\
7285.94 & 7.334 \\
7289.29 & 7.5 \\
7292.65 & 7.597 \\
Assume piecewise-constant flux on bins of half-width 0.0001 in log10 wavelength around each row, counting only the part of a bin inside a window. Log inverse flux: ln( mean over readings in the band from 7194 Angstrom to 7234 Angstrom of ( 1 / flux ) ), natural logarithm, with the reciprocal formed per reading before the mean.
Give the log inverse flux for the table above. -2.04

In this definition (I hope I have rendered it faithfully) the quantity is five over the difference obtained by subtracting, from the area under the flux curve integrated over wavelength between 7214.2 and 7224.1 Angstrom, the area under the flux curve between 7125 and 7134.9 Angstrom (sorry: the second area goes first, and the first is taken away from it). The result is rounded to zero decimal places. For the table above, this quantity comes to 1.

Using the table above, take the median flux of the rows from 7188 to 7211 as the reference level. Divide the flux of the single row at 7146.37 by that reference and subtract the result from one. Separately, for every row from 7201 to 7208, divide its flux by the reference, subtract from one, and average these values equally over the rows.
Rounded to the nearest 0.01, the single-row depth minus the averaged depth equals 0.01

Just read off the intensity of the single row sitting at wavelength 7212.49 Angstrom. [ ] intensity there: 7.494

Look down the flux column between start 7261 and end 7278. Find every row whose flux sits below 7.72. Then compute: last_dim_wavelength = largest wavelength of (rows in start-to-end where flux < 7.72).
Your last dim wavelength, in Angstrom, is 7275.88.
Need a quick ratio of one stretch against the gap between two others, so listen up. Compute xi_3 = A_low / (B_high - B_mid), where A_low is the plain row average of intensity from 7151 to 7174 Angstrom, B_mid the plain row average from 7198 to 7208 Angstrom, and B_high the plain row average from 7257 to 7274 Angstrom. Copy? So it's -22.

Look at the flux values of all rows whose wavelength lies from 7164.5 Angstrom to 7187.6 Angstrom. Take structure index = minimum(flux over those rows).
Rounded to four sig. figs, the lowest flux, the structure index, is 7.770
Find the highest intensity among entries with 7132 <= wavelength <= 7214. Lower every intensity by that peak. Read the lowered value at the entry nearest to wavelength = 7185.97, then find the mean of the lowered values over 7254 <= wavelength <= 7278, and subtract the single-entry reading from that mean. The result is -0.39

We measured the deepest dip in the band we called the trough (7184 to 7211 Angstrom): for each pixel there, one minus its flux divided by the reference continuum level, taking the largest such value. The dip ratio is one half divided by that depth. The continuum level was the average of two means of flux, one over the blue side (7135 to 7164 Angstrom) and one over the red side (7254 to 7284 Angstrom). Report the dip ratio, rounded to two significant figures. 61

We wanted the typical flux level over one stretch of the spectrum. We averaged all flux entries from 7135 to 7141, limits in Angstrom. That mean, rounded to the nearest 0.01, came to 7.89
